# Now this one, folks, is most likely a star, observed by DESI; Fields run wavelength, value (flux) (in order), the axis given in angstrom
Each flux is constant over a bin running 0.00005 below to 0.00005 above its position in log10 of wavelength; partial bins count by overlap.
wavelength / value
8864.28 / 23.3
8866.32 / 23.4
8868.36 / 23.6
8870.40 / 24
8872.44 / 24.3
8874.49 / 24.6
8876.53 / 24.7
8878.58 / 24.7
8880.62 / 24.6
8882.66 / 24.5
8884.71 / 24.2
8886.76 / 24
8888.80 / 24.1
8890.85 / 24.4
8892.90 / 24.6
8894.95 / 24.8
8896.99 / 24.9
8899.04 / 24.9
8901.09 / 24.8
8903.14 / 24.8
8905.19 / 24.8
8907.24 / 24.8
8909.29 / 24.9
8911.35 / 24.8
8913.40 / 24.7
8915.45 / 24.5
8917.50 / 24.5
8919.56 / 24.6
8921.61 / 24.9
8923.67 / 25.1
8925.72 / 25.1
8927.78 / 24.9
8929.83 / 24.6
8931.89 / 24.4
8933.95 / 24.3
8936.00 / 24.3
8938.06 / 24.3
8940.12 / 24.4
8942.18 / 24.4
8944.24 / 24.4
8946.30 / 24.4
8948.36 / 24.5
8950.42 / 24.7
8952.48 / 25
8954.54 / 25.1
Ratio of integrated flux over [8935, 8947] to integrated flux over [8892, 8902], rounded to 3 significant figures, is 1.18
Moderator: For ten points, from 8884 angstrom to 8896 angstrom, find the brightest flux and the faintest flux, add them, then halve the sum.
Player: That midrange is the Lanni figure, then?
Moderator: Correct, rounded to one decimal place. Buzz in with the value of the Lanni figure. 24.4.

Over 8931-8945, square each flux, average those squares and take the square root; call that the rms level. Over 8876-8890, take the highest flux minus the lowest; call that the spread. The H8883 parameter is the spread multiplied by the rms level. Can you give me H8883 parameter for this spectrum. 17.1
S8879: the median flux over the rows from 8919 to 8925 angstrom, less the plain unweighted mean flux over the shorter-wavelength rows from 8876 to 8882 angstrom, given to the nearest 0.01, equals 0.23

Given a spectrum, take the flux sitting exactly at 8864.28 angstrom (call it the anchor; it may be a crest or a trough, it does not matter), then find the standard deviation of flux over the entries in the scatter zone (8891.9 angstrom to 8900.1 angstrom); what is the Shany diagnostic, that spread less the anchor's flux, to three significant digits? -23.2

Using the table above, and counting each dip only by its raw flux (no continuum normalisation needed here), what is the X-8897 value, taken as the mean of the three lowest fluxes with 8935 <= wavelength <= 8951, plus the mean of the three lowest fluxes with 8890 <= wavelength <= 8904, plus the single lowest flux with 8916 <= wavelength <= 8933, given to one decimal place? 73.3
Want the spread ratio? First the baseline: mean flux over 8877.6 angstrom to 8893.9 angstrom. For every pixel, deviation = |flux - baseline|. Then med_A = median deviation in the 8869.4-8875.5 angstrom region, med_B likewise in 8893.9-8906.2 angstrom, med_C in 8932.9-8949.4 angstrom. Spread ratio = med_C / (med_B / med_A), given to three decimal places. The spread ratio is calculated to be 0.026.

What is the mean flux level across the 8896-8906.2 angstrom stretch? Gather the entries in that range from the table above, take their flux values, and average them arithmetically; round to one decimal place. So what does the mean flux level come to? 24.8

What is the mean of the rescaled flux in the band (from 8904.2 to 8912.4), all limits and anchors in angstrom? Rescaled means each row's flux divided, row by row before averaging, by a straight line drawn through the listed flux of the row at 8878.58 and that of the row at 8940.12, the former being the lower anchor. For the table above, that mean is 1.01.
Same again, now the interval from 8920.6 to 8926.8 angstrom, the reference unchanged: 1.02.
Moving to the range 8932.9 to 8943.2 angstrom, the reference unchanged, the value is 1.00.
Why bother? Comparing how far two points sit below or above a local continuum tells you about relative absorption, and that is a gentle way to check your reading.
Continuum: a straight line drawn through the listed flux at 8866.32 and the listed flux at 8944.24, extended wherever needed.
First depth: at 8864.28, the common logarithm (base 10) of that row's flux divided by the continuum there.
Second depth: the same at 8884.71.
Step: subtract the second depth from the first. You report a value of -0.012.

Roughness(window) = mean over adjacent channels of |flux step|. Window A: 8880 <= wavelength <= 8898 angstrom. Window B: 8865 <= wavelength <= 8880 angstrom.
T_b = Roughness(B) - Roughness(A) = 0.029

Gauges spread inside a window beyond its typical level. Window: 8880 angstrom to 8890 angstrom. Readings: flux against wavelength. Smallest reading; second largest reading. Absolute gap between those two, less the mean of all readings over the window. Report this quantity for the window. -23.8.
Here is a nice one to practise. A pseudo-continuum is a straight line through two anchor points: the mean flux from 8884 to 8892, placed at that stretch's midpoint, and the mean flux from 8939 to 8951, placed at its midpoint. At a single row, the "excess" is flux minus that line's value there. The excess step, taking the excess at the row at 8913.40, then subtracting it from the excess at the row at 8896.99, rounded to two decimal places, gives 0.28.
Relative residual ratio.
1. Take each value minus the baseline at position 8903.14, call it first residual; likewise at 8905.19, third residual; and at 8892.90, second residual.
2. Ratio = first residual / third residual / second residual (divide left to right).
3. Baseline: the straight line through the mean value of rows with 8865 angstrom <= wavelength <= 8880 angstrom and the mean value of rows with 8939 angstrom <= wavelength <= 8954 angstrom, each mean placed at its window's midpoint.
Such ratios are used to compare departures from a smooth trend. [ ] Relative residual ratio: 3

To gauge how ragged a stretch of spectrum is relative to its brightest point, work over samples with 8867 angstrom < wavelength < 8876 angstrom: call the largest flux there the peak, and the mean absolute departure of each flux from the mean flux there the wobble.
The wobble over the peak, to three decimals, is 0.013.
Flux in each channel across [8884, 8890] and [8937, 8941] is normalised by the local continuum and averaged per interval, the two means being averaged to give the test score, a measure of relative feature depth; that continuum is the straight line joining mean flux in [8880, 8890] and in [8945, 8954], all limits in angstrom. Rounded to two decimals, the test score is 0.99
